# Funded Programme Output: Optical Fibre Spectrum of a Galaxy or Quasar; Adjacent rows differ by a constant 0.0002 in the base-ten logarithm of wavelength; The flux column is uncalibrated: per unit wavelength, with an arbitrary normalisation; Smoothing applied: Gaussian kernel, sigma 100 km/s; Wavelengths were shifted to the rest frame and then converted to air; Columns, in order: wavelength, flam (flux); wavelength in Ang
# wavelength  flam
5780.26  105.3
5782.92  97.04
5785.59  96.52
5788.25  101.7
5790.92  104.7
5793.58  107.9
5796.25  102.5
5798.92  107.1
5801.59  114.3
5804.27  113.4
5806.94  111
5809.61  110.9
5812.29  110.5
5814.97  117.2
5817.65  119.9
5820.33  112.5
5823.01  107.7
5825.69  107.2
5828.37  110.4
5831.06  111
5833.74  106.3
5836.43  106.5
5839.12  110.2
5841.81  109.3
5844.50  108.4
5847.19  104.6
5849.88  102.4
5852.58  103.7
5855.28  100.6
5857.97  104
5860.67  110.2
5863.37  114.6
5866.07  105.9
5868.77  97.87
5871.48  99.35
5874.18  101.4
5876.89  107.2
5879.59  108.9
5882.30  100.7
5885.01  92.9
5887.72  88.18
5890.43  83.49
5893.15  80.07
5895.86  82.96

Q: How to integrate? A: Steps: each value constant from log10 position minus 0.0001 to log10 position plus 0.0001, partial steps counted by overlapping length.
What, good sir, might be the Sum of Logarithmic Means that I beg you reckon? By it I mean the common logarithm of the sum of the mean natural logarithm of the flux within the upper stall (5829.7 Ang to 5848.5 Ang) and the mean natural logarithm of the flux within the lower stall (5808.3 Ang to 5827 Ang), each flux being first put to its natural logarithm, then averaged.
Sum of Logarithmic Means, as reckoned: 0.973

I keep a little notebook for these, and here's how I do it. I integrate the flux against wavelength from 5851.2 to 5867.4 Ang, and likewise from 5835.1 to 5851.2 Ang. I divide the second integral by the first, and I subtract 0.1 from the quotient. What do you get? 0.90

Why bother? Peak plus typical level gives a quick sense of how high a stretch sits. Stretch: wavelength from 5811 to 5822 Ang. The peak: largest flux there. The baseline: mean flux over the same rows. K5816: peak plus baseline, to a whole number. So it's 235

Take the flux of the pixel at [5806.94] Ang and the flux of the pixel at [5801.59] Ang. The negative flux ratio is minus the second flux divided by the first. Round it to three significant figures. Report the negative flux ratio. -1.03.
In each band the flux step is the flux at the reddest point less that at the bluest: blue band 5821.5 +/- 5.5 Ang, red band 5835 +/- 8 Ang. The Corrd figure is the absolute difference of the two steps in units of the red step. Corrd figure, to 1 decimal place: -10.5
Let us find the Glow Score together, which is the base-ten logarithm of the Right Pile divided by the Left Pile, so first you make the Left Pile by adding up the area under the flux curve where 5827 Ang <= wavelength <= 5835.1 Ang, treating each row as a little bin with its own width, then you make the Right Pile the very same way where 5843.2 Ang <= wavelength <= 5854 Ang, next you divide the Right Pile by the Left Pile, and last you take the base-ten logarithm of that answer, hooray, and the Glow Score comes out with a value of 0.11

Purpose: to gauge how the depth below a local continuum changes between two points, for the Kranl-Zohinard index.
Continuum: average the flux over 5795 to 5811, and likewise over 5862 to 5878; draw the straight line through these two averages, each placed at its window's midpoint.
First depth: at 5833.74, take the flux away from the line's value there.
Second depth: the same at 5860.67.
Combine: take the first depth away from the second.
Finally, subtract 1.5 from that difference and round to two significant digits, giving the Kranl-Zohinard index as -7.6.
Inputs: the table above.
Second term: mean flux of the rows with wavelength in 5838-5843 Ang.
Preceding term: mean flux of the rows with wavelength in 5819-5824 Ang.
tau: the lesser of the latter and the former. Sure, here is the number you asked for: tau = 110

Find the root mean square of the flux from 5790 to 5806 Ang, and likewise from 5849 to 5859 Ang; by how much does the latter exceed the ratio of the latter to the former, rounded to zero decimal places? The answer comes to 102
